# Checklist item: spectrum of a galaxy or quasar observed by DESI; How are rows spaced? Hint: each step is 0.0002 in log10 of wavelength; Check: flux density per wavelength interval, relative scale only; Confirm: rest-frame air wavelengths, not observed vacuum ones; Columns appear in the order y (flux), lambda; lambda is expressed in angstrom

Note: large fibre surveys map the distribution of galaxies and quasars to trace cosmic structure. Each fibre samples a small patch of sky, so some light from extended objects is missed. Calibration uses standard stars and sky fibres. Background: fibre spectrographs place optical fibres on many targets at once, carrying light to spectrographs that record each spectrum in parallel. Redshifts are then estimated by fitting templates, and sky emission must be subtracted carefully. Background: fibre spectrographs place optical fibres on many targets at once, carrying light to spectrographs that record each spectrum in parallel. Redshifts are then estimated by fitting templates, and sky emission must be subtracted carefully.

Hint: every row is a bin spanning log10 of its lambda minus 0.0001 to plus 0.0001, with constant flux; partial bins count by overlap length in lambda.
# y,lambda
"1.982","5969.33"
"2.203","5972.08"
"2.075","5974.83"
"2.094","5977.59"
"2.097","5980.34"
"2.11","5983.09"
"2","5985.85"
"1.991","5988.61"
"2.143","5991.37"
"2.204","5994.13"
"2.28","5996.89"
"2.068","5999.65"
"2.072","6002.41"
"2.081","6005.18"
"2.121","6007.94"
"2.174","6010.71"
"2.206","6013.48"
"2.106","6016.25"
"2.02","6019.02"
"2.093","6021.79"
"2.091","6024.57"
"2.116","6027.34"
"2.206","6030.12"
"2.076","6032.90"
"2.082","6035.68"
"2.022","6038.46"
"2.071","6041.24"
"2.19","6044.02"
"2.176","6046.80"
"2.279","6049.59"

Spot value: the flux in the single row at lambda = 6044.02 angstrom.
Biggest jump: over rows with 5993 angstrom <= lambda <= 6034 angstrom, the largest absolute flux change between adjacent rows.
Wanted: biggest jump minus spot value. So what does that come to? -1.98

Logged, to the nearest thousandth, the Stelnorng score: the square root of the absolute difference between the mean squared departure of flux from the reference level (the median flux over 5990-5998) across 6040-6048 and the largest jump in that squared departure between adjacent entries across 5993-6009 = 0.081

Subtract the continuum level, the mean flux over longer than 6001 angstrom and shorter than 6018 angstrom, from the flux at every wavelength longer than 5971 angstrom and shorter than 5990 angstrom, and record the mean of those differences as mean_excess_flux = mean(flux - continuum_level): -0.045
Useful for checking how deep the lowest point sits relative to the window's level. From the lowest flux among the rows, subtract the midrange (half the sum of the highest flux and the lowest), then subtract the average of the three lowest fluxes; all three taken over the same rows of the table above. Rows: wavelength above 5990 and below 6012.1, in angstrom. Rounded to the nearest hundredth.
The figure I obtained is -2.18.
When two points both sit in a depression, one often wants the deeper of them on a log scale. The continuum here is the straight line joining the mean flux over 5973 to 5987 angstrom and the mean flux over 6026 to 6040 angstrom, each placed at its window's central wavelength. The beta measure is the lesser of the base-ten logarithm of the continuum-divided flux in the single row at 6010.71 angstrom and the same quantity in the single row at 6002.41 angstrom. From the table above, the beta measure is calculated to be -0.003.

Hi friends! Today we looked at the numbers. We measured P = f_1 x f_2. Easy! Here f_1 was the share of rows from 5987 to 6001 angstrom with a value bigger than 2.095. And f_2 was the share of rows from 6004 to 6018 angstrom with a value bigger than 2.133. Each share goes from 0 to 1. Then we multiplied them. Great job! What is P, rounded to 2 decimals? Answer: 0.24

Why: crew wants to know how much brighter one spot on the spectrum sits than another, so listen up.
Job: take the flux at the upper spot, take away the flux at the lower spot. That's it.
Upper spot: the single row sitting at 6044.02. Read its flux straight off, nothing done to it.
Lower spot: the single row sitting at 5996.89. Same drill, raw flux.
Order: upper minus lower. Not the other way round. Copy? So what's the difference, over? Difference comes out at -0.09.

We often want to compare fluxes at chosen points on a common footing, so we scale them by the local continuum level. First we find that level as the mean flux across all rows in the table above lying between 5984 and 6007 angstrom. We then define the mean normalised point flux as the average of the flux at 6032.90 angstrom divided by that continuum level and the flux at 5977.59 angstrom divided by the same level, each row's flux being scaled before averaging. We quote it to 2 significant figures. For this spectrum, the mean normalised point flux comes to 0.99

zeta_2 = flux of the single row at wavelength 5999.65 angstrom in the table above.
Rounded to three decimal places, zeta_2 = 2.068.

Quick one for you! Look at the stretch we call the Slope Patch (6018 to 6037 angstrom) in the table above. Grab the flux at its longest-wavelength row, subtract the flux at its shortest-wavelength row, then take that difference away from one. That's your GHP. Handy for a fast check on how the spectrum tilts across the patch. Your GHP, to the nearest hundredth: 0.94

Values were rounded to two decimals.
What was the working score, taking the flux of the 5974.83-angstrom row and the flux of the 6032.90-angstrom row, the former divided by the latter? 1.00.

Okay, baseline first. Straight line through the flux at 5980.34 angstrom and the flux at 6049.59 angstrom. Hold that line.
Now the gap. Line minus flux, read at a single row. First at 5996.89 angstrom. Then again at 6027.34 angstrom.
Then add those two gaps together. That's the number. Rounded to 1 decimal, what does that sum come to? 0.0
